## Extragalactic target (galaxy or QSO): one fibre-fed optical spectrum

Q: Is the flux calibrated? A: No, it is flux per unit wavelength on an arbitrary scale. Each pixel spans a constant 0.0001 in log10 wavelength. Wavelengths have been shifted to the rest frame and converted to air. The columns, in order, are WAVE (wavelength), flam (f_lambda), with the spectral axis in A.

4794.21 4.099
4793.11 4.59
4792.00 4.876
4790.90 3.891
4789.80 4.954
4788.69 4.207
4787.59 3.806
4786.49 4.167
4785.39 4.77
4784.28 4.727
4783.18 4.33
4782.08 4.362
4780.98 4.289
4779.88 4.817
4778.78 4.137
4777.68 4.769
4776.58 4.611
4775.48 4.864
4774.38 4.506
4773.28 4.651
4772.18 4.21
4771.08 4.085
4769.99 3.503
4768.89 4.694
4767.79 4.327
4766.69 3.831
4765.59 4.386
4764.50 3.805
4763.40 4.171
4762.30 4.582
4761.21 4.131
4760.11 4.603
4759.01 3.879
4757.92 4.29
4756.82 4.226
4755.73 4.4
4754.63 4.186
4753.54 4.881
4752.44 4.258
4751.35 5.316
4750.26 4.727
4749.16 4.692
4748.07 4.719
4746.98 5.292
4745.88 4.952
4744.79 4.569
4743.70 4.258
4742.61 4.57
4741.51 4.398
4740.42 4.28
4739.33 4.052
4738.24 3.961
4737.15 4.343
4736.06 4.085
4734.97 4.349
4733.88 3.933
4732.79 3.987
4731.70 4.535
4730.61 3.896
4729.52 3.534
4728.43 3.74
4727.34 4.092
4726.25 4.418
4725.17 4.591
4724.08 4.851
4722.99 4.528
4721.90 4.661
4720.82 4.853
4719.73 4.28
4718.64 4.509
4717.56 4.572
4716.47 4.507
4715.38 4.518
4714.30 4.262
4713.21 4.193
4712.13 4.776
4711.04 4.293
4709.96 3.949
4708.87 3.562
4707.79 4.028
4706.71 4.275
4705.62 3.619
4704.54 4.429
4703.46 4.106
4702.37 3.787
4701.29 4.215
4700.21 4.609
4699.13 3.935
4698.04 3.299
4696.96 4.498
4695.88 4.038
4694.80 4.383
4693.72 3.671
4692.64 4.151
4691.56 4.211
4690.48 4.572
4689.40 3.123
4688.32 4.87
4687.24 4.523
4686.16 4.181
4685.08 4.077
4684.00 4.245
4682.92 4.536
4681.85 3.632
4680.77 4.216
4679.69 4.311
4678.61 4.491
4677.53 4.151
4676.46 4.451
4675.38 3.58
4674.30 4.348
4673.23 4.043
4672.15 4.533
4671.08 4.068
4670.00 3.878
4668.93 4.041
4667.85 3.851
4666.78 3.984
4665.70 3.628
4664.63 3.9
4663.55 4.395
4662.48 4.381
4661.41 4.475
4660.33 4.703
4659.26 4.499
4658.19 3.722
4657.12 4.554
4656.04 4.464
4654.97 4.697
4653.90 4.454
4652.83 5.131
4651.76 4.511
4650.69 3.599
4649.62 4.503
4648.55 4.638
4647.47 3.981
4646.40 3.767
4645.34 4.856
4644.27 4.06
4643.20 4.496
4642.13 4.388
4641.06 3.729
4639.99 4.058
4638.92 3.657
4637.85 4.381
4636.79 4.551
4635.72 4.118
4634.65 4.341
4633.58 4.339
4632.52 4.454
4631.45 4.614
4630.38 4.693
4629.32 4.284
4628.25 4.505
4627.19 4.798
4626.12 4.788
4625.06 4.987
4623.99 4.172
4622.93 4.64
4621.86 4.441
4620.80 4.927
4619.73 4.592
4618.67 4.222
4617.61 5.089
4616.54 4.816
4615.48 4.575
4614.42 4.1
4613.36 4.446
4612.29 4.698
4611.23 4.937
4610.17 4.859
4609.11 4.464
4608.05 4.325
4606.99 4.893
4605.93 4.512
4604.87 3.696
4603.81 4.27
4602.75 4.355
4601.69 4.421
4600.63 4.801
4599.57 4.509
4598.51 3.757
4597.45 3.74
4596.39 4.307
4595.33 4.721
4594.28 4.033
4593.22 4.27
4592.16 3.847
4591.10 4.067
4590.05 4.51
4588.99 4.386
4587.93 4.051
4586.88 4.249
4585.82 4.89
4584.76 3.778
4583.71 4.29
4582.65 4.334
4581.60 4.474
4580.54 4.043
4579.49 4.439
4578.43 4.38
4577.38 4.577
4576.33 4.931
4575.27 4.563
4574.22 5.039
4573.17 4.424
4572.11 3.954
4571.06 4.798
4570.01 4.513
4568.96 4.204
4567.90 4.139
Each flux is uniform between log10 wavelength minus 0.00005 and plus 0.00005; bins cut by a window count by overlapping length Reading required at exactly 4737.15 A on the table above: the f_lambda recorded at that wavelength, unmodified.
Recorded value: 4.343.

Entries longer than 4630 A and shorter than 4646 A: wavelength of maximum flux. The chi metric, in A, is 4645.34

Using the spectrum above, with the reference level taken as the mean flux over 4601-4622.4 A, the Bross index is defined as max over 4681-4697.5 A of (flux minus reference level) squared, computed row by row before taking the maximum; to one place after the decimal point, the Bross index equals 2.0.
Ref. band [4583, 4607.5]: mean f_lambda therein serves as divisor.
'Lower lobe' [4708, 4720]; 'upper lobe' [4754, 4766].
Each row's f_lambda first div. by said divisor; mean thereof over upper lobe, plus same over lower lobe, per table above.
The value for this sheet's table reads 2.00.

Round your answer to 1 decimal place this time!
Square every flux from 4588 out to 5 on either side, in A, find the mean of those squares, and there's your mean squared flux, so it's 18.0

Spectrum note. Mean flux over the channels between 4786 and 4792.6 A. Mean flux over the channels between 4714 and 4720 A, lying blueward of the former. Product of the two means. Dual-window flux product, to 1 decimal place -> 19.2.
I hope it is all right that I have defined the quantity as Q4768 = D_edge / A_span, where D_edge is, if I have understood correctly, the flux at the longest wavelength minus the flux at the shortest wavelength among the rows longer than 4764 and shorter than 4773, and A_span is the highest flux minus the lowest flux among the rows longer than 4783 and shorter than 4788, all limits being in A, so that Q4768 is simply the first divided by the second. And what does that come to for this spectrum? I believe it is 0.42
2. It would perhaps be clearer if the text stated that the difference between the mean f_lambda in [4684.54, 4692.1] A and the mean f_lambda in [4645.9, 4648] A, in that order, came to 0.35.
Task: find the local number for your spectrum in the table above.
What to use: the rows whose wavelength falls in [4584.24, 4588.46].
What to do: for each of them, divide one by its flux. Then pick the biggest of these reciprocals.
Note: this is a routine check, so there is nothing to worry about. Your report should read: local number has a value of 0.265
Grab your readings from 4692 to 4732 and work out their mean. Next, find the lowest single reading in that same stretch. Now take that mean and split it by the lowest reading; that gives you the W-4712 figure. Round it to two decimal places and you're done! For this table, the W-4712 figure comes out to 1.28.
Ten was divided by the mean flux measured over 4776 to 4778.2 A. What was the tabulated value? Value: 2.13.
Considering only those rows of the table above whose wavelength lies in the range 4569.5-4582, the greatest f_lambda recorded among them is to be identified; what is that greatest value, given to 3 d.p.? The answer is 5.039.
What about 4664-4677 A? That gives 4.533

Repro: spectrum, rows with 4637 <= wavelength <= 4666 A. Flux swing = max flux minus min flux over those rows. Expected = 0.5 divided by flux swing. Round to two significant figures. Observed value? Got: 0.33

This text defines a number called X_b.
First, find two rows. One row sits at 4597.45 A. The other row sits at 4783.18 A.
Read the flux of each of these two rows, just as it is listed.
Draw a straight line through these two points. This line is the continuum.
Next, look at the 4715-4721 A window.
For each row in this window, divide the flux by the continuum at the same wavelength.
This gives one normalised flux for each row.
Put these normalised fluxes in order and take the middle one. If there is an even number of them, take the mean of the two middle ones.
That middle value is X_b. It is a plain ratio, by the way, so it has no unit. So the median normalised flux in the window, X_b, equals 1.10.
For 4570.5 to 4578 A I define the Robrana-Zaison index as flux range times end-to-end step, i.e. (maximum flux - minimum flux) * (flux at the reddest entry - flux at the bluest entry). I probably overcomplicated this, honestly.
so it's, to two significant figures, -0.24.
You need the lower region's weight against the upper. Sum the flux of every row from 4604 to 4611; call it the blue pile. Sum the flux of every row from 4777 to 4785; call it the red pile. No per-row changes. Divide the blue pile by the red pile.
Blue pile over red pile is 0.85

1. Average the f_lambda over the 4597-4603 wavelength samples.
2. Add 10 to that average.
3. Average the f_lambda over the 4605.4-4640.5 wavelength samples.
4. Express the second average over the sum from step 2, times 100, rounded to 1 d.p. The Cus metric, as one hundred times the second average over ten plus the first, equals 31.7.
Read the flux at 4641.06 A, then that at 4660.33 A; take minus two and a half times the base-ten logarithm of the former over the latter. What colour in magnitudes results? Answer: 0.25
